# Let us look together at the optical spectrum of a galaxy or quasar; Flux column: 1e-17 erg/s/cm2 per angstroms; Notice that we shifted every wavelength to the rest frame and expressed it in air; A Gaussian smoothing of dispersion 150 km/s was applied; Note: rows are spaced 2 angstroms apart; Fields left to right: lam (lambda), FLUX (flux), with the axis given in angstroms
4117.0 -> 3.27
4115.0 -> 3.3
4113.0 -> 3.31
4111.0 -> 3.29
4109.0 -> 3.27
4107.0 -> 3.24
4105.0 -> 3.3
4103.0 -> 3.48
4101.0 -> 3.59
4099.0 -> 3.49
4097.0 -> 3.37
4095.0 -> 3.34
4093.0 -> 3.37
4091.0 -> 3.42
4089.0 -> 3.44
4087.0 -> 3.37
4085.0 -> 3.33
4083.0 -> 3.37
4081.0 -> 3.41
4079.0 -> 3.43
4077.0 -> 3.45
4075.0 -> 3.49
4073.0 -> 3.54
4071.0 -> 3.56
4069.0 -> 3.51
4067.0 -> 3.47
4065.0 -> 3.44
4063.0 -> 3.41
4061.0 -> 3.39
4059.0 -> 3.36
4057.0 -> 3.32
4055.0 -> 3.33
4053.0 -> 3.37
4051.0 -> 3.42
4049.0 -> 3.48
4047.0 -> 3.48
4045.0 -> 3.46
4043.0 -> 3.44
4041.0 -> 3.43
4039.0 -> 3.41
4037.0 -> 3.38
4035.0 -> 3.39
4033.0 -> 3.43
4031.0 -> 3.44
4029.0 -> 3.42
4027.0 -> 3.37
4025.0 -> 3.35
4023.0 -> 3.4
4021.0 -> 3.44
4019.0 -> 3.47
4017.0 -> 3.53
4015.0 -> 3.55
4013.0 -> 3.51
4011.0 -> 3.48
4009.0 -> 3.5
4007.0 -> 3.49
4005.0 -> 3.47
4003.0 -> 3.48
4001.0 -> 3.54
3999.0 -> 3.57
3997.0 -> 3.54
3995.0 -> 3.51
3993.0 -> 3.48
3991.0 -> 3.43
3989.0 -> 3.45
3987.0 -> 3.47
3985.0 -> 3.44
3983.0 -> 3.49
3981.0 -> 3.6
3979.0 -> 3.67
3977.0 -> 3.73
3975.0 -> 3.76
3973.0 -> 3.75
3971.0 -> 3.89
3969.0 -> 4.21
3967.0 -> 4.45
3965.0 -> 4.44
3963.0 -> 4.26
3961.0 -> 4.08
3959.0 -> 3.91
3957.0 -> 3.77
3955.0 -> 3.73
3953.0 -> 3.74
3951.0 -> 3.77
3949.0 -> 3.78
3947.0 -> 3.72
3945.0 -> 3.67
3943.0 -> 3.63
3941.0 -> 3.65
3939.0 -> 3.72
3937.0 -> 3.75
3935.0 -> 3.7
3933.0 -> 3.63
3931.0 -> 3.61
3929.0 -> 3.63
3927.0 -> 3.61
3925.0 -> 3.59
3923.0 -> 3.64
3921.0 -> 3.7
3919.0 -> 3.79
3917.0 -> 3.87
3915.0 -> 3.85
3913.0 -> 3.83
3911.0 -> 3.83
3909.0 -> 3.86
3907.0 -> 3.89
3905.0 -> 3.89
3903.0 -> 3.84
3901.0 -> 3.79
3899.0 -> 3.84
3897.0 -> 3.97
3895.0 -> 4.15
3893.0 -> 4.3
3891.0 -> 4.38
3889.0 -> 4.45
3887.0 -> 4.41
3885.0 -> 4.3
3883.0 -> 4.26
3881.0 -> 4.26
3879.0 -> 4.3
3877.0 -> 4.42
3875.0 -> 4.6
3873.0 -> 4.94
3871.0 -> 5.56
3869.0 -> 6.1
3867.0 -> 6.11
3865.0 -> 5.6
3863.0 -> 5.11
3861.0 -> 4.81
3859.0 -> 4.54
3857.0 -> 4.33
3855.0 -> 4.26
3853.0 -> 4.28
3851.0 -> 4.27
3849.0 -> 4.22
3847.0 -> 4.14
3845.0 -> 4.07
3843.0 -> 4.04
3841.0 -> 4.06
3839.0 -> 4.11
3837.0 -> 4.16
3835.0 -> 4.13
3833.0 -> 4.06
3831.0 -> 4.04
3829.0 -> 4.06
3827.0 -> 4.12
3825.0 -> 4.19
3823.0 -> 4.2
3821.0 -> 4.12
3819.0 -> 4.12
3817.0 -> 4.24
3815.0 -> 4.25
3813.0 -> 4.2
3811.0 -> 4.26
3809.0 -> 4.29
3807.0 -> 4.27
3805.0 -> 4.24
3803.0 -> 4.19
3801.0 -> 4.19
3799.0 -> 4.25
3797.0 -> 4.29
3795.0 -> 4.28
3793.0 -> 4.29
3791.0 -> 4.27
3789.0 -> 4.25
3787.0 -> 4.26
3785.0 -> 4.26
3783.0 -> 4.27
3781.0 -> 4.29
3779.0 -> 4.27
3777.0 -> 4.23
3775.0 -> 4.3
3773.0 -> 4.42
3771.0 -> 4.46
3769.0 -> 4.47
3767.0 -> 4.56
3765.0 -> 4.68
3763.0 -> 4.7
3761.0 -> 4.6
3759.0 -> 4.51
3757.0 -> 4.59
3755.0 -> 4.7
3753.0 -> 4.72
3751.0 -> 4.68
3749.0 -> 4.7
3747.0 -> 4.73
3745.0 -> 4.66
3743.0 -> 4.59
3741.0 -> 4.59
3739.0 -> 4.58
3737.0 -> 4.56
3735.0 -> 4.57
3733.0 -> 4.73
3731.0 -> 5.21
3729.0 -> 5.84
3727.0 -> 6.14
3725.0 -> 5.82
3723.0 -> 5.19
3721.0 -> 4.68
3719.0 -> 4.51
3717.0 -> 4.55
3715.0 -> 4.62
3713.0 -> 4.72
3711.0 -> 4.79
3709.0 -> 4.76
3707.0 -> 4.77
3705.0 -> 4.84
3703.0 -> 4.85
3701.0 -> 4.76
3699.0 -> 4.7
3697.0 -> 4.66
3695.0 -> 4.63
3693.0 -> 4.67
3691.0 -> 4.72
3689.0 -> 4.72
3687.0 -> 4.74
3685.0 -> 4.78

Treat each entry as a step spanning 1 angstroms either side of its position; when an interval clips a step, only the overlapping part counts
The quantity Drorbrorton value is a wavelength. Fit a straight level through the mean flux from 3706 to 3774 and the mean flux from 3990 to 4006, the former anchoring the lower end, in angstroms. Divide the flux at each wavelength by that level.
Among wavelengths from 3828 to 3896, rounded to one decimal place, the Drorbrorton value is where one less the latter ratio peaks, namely 3831.0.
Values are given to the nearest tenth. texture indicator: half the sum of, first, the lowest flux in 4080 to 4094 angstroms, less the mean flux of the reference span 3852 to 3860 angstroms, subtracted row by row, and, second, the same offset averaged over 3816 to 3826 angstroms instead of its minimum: -0.6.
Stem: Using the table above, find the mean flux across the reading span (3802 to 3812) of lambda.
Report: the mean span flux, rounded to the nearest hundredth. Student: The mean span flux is 4.25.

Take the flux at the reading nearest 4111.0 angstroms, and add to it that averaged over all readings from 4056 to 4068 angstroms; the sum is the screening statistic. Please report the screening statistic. 6.7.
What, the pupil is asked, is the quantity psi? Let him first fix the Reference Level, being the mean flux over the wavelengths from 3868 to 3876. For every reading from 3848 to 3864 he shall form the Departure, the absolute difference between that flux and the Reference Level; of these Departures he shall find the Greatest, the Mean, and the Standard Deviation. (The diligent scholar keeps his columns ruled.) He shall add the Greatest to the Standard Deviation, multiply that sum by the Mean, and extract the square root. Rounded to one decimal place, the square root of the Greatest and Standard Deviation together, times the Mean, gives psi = 1.1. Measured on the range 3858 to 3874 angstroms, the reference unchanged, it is 0.7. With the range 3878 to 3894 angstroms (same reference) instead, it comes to 1.0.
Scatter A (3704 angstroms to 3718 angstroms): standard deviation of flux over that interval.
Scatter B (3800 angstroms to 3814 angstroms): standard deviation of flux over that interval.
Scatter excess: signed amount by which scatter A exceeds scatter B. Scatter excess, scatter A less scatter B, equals 0.06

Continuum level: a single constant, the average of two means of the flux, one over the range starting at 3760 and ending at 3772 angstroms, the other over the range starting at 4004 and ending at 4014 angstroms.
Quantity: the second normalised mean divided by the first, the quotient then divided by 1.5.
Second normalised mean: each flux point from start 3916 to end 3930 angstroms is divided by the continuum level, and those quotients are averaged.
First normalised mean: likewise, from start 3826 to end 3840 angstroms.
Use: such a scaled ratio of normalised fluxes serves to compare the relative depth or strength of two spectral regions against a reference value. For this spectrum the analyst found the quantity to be 0.60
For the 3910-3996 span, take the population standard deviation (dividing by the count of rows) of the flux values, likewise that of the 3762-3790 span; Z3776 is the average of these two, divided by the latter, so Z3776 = 1.25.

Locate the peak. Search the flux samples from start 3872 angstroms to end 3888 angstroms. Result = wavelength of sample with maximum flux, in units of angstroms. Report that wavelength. 3873.0 angstroms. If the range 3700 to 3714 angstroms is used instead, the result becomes 3703.0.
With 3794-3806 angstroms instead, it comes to 3797.0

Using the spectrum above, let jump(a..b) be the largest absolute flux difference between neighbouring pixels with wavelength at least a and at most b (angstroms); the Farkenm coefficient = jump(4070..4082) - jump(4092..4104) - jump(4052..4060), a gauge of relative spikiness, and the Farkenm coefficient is -0.11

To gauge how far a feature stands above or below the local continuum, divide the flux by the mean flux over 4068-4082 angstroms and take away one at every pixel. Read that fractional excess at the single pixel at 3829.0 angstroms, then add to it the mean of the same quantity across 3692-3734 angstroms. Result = 0.58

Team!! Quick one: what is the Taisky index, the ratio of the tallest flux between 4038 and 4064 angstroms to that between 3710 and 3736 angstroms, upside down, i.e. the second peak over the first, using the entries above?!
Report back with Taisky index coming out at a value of 1.8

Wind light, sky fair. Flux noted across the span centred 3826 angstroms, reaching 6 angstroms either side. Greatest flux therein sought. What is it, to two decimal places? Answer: 4.20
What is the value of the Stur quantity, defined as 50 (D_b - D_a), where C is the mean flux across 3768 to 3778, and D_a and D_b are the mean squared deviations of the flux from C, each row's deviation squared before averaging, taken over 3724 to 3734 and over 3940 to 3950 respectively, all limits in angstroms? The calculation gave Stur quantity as -58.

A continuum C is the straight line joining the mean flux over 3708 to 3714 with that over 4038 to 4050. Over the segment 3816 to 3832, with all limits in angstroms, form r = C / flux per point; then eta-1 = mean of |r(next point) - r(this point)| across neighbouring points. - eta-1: 0.012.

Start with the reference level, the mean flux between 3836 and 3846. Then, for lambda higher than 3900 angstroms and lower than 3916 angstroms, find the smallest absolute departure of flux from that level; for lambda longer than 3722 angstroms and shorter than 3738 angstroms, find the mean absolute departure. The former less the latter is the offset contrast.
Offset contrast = -1.0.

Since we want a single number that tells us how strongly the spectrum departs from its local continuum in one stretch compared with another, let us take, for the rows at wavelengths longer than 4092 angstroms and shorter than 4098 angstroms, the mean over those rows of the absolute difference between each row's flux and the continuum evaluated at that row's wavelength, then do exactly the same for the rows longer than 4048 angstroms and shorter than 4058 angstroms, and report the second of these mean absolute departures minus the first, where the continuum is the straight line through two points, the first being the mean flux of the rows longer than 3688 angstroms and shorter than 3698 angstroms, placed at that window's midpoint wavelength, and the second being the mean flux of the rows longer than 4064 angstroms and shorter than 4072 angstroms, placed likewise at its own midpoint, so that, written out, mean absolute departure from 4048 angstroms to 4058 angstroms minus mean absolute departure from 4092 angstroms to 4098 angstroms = 0.11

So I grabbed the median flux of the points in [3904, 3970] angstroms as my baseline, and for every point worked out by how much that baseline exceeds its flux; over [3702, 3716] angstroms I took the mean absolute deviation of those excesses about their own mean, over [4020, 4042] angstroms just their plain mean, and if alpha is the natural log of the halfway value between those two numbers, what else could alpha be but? -1.56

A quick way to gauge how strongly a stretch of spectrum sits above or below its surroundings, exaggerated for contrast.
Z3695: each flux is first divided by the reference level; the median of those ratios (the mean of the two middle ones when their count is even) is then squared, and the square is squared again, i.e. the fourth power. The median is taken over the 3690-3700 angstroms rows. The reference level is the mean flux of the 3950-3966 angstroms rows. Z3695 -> 1.9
